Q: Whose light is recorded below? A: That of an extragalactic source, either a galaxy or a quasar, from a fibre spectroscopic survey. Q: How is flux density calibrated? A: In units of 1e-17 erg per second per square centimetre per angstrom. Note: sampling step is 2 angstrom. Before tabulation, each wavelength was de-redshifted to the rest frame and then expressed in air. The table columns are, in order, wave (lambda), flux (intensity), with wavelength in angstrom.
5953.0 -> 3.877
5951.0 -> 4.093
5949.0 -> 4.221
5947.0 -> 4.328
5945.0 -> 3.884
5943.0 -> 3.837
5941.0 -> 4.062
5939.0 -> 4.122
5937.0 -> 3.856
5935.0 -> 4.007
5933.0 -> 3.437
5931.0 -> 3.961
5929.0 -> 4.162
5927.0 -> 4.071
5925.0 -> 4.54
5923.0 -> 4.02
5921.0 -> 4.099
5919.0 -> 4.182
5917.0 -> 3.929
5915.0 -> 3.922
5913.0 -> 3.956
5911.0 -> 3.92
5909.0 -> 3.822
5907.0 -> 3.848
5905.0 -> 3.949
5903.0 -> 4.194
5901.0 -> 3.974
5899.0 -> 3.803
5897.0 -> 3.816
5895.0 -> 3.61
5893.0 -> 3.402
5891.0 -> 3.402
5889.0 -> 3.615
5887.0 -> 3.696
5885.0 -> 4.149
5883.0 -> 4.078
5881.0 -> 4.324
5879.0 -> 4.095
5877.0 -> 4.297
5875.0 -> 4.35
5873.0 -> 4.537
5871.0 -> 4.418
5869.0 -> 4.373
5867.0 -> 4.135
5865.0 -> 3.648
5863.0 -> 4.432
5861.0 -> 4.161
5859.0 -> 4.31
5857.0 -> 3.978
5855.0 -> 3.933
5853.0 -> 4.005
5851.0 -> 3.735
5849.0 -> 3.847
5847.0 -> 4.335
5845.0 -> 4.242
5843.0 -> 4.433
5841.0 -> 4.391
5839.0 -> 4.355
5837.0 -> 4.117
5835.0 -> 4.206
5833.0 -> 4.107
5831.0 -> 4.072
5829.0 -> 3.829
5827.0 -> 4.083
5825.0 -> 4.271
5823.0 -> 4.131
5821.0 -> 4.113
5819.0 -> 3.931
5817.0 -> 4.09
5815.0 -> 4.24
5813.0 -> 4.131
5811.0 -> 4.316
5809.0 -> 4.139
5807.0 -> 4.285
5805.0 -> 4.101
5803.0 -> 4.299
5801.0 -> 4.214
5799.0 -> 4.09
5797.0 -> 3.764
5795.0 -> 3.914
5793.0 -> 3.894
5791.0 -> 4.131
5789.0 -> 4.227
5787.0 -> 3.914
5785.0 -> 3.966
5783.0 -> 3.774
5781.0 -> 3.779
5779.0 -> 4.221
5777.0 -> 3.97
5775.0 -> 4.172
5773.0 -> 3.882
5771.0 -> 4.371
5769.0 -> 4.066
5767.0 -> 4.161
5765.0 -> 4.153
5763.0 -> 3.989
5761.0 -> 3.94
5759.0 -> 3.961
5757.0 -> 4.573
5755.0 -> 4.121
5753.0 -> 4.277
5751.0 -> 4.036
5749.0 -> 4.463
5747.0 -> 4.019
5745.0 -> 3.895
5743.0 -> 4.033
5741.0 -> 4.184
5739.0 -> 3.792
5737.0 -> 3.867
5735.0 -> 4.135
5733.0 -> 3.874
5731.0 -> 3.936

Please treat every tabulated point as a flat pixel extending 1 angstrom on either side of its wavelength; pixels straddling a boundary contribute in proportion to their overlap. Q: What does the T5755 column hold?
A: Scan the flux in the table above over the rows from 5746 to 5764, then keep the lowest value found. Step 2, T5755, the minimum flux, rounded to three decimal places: 3.940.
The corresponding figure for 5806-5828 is 3.931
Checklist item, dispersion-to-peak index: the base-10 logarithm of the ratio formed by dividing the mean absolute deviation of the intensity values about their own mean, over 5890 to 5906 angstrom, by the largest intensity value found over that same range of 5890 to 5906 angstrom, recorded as -1.27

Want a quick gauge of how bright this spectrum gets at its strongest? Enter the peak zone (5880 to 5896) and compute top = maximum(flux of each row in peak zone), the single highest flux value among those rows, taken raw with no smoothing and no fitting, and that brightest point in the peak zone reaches 4.324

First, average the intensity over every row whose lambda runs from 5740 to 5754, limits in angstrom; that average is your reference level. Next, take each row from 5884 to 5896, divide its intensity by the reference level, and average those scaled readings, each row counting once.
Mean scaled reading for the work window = 0.88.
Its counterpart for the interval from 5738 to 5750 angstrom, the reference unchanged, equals 0.98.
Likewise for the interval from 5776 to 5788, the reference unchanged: 0.95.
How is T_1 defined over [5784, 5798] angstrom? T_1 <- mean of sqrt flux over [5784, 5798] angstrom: 1.99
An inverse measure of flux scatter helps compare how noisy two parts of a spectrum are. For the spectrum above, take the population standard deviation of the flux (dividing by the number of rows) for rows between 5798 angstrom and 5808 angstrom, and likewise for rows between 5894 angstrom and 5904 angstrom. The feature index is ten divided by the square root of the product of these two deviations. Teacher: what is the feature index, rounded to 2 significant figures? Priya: 76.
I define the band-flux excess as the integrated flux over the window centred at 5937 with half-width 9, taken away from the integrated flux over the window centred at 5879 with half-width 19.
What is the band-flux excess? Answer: 82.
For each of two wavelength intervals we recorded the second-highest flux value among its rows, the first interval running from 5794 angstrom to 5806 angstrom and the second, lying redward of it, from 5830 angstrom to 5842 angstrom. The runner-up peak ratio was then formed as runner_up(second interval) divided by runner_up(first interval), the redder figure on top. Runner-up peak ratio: 1.03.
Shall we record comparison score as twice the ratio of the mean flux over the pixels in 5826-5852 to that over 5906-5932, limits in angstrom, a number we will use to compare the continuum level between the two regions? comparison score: 2.05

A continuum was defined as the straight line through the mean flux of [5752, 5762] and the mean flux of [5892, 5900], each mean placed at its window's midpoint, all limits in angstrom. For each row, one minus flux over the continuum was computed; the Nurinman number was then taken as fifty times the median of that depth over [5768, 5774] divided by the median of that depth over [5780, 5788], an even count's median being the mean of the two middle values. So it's 14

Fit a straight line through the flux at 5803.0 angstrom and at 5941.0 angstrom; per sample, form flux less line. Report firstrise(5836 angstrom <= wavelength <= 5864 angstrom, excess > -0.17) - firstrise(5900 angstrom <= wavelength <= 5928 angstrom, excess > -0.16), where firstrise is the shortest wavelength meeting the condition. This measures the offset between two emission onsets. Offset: -64 angstrom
